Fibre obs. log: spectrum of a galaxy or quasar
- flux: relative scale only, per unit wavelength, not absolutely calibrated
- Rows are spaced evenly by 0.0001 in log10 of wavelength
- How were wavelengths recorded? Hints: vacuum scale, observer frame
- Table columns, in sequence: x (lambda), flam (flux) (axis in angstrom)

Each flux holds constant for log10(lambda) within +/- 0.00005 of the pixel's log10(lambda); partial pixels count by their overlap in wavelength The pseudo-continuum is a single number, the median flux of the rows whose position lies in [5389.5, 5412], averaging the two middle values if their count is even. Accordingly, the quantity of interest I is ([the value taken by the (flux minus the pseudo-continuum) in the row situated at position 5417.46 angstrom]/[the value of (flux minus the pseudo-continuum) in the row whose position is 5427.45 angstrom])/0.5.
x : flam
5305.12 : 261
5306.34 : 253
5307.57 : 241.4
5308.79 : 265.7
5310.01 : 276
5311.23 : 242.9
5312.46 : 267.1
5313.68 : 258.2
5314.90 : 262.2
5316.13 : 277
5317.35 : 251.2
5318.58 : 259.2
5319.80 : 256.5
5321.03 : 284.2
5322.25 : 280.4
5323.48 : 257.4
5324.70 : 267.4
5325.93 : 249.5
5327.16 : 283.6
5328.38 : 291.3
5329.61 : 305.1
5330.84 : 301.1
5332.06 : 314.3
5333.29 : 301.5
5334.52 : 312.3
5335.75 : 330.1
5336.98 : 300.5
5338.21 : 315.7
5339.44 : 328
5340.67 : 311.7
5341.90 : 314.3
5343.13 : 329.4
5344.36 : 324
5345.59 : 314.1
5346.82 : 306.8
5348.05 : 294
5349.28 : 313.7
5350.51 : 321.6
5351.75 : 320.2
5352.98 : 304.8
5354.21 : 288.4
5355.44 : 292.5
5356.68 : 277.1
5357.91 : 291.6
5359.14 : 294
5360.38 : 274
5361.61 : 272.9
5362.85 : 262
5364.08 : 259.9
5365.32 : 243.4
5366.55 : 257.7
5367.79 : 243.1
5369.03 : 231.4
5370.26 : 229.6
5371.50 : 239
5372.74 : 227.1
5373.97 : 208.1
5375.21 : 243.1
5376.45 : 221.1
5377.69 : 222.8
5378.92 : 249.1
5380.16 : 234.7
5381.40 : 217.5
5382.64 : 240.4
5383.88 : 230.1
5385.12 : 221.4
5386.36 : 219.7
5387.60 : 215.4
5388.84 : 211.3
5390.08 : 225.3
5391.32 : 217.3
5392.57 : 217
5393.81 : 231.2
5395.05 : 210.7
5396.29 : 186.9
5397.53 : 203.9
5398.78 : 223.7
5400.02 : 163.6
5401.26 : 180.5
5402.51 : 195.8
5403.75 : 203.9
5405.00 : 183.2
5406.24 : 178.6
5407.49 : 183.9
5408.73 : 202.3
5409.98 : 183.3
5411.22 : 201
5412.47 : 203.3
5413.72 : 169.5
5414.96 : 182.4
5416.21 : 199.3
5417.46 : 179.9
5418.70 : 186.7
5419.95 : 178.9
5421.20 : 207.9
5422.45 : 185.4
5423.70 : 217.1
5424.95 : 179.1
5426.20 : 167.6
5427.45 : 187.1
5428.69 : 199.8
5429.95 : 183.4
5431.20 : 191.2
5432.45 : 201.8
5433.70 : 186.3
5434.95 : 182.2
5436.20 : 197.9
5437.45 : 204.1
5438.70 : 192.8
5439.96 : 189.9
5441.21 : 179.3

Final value 3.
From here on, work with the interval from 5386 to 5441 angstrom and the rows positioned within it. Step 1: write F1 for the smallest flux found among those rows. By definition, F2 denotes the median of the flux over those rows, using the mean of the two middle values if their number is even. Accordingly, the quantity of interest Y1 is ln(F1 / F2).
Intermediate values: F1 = 163.6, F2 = 194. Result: -0.172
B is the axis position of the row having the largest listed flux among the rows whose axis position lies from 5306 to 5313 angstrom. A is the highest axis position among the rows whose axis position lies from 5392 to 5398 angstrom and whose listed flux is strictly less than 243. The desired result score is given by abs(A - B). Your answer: 87.5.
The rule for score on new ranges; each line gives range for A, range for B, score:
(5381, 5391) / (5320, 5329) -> 61.7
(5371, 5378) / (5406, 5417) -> 34.8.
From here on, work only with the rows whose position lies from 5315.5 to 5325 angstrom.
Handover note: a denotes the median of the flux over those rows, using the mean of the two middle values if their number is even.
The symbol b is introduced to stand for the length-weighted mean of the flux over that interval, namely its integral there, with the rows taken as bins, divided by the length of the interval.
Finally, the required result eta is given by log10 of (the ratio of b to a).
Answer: 0.005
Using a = 263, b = 267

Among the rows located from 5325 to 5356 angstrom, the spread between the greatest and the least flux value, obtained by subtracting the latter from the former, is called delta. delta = 81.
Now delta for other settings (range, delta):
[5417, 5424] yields 38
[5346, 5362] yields 49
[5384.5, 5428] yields 68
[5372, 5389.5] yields 41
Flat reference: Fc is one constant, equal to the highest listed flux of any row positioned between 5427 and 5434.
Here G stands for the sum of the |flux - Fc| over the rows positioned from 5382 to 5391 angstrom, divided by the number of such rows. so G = 22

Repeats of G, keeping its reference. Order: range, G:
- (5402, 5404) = 4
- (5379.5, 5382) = 24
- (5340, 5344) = 117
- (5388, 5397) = 17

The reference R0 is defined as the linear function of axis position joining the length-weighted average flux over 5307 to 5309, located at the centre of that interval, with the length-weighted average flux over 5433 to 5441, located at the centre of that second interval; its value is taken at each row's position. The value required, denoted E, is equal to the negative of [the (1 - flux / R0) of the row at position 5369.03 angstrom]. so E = 0.04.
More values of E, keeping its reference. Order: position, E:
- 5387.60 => 0.00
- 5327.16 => 0.17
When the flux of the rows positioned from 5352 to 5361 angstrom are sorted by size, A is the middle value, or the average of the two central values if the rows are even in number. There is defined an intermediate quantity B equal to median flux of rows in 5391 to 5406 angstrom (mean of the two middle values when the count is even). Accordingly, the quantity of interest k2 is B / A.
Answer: 0.7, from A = 292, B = 204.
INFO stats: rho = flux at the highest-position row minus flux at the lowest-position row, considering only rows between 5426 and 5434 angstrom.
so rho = 19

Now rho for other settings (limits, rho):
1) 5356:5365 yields -17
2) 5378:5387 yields -29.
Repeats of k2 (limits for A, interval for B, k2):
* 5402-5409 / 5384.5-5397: 1.1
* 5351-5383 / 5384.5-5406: 0.9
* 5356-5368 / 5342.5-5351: 1.2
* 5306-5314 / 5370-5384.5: 0.9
